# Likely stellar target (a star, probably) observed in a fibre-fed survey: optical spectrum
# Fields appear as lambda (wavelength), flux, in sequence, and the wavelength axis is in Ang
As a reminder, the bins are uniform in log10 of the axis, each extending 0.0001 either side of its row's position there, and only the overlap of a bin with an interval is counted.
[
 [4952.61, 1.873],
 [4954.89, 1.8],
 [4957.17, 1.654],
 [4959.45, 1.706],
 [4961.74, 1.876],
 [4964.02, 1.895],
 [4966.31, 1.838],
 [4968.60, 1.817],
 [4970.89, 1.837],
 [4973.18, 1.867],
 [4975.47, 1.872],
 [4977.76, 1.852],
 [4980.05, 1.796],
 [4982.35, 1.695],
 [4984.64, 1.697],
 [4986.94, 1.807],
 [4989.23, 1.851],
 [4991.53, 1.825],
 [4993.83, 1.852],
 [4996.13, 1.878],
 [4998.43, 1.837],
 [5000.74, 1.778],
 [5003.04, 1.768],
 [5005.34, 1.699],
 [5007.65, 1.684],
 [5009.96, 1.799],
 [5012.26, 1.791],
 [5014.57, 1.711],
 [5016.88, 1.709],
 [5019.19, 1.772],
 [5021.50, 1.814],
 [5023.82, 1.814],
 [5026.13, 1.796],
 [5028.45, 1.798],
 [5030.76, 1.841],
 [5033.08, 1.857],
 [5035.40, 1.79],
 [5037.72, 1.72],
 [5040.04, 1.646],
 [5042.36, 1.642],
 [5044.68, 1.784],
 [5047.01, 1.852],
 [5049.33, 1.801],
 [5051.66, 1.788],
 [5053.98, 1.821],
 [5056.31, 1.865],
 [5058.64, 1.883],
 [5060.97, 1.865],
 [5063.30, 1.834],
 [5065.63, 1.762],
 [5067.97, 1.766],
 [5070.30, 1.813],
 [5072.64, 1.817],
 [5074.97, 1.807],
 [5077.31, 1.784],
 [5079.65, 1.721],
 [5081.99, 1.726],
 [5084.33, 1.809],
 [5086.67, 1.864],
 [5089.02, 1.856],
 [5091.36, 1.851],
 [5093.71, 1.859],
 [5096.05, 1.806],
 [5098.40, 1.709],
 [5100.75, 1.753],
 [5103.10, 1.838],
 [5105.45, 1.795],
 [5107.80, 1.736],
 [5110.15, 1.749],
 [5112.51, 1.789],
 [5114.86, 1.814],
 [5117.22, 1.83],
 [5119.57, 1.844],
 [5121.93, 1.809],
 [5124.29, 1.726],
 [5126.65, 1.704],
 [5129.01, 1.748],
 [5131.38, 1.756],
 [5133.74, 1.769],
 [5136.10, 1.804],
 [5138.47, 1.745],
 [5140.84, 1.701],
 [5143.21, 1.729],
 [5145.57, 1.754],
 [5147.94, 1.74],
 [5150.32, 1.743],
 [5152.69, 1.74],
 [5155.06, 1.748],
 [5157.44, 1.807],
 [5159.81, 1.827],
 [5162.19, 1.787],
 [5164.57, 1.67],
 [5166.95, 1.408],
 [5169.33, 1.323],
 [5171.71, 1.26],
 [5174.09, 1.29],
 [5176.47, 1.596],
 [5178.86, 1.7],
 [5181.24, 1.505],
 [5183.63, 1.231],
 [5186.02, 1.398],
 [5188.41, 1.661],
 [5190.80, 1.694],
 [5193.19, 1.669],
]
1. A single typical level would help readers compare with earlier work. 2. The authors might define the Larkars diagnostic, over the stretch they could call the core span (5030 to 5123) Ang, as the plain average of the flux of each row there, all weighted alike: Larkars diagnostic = 1.797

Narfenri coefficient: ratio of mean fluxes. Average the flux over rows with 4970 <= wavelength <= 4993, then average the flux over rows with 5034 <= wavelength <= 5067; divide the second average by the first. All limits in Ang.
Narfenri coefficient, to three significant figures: 0.989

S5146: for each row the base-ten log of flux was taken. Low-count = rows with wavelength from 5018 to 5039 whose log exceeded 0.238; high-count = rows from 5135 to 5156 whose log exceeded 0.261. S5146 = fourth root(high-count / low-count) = 0.00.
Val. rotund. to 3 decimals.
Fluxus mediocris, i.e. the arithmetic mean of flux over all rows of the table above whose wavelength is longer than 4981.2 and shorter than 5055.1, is 1.779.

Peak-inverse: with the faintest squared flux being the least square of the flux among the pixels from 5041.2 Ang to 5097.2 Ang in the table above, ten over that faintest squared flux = 3.71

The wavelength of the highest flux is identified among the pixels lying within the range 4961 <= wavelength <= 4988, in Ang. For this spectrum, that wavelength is 4964.02 Ang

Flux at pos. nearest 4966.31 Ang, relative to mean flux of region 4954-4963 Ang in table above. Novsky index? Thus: 1.04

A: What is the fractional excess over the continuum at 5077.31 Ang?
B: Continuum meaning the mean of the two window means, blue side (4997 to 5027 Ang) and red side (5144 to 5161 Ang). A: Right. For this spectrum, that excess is 0.01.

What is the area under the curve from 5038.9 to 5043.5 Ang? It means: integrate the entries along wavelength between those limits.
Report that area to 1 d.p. 7.6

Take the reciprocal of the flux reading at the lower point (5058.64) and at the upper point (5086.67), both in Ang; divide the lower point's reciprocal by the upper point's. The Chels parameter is 0.99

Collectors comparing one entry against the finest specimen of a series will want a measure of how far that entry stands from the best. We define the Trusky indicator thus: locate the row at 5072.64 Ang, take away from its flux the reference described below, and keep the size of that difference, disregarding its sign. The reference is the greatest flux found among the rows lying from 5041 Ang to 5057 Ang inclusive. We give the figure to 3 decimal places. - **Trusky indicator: 0.048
